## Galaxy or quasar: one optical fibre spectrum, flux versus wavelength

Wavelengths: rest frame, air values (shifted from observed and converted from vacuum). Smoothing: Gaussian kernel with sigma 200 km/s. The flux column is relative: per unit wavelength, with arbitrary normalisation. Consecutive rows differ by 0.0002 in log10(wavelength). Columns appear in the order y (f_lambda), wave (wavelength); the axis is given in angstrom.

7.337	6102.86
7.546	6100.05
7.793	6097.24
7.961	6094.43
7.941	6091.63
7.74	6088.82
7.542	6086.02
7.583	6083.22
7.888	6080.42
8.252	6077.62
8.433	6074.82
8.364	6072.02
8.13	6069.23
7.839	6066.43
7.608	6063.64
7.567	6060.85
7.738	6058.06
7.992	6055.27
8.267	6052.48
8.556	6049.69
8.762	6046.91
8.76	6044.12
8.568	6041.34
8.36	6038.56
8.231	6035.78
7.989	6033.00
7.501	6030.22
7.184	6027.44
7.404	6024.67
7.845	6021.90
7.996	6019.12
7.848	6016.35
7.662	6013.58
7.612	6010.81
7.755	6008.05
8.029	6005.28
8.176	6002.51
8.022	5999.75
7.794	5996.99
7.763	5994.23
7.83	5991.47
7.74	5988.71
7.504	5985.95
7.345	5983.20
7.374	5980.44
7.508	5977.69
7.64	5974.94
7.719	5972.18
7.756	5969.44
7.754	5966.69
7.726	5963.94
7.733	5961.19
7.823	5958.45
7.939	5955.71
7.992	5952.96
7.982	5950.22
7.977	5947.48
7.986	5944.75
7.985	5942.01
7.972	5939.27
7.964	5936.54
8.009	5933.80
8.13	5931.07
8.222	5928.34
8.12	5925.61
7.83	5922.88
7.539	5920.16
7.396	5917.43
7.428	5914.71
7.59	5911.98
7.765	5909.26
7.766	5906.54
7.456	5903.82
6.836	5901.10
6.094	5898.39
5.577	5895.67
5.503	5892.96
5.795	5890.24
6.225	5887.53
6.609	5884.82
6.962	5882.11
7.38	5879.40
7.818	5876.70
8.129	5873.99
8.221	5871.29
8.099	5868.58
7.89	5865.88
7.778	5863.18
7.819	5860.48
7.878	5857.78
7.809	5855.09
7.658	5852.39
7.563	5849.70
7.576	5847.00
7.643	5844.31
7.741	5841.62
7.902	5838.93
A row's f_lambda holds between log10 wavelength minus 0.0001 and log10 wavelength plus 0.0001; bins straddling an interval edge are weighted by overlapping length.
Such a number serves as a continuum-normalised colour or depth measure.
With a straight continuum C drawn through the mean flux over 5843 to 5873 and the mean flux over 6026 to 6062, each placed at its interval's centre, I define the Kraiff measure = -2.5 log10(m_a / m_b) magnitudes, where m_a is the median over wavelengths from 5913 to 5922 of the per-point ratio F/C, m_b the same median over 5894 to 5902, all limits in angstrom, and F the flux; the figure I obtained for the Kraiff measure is -0.21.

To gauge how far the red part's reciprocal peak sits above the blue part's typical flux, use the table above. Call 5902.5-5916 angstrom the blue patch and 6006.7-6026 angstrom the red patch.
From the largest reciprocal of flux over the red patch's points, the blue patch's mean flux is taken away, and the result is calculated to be -7.5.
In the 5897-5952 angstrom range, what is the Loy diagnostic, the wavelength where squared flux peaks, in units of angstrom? 5928.34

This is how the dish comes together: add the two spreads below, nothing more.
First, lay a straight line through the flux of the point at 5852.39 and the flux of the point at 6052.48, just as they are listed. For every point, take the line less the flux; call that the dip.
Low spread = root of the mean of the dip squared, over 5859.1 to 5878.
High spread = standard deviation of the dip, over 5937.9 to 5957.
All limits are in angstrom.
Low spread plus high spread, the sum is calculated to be 0.33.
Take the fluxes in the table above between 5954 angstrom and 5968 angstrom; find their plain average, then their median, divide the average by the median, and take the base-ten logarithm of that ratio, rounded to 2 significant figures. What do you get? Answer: 0.0023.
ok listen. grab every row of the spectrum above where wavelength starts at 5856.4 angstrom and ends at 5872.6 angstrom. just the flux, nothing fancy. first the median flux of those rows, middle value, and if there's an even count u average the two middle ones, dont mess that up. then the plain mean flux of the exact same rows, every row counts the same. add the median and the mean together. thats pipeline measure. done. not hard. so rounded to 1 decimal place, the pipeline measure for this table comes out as 15.8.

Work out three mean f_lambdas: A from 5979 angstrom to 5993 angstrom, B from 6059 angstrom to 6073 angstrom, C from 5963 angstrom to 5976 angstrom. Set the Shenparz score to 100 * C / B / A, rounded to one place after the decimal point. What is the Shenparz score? 12.9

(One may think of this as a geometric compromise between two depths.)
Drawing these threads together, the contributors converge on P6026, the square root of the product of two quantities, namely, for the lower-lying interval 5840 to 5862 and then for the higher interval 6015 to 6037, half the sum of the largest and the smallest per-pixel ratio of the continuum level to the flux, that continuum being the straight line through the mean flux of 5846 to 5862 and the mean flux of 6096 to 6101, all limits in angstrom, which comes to 1.00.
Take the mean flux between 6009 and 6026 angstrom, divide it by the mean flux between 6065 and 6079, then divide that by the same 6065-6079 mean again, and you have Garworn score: 0.115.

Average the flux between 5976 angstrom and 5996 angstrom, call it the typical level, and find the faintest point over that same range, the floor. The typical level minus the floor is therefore 0.24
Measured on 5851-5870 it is 0.19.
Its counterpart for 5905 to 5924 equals 0.22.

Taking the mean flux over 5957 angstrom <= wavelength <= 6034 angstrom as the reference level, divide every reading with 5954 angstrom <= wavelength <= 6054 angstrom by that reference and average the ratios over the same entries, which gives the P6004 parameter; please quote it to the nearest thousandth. 1.021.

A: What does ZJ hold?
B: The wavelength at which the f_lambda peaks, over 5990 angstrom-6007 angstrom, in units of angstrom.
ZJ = 6002.51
